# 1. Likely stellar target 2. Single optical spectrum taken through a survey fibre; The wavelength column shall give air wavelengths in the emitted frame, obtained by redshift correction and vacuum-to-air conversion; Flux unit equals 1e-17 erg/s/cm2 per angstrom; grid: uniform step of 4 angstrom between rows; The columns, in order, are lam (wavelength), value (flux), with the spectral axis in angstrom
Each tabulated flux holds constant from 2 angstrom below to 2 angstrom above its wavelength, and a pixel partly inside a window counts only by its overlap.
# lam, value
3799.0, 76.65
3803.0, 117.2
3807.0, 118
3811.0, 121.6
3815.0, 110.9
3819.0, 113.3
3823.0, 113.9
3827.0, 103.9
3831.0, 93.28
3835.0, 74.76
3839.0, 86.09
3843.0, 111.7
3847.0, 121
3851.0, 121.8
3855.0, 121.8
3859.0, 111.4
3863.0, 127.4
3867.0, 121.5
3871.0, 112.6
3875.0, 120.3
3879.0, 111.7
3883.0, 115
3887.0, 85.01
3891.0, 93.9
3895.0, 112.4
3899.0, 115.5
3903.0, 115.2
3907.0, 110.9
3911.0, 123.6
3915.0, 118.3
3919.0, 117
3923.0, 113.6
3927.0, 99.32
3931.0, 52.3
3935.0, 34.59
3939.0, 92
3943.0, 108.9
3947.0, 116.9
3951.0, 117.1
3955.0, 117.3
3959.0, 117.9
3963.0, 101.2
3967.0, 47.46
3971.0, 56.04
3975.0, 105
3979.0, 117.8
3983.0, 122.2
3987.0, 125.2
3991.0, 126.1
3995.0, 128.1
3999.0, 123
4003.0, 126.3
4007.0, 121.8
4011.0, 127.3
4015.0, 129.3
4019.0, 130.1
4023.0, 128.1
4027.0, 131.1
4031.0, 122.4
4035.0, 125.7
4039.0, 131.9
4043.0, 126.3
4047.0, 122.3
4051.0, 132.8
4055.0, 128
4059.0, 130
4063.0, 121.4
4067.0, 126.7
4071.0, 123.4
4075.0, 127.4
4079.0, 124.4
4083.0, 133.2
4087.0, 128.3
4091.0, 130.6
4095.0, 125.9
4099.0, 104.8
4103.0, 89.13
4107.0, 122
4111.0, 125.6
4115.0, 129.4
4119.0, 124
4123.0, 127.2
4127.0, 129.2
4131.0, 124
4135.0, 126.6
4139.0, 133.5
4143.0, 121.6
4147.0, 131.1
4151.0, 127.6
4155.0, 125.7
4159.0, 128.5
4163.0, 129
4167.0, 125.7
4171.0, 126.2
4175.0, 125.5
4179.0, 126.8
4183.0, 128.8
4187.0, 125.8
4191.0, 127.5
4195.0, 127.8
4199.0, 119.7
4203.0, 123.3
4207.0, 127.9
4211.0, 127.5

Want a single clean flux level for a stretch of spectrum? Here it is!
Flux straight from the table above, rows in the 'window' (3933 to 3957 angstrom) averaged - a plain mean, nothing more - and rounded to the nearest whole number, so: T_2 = 98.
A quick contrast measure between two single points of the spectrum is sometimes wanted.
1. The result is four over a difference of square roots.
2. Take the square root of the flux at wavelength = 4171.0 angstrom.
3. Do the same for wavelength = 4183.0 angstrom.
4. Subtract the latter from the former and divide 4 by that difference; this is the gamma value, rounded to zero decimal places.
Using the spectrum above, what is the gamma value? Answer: -35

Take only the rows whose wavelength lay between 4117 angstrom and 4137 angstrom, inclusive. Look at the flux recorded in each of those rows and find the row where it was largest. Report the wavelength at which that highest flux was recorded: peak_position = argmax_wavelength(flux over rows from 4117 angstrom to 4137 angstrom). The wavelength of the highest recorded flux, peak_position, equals 4127.0 angstrom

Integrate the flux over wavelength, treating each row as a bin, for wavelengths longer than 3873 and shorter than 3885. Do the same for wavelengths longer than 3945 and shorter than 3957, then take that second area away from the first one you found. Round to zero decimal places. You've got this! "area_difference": -17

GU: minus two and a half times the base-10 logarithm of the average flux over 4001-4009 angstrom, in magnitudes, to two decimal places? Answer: -5.23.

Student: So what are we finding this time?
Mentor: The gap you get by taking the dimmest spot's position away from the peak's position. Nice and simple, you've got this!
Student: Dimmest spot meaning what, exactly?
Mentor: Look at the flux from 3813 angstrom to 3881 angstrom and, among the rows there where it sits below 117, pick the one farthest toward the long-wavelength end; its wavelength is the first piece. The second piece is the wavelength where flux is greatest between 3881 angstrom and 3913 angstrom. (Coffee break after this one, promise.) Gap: 32 angstrom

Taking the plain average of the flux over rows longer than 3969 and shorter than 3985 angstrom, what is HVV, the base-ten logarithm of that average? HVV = 2.00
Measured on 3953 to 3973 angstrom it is 1.94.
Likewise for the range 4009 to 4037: 2.11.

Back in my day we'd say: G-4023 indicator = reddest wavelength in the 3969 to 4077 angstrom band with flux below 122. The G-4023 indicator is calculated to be 4063.0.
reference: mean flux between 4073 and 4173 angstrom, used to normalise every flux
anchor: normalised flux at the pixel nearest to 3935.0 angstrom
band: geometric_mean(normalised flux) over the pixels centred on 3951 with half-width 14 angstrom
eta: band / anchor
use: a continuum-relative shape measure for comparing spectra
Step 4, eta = 3.17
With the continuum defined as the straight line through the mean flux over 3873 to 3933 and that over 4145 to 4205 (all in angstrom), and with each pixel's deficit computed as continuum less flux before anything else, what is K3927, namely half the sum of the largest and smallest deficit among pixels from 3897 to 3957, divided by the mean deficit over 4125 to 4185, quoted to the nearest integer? -14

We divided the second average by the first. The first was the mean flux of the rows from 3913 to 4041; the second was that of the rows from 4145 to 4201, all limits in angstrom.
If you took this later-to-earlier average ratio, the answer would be 1.15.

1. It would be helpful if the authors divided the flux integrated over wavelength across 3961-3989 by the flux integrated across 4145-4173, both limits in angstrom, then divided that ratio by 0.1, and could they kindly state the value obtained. 7.6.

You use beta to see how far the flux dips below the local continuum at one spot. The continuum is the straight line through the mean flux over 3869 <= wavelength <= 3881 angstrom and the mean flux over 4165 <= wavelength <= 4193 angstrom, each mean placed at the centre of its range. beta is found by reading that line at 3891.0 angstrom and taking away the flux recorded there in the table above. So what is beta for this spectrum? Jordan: 22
